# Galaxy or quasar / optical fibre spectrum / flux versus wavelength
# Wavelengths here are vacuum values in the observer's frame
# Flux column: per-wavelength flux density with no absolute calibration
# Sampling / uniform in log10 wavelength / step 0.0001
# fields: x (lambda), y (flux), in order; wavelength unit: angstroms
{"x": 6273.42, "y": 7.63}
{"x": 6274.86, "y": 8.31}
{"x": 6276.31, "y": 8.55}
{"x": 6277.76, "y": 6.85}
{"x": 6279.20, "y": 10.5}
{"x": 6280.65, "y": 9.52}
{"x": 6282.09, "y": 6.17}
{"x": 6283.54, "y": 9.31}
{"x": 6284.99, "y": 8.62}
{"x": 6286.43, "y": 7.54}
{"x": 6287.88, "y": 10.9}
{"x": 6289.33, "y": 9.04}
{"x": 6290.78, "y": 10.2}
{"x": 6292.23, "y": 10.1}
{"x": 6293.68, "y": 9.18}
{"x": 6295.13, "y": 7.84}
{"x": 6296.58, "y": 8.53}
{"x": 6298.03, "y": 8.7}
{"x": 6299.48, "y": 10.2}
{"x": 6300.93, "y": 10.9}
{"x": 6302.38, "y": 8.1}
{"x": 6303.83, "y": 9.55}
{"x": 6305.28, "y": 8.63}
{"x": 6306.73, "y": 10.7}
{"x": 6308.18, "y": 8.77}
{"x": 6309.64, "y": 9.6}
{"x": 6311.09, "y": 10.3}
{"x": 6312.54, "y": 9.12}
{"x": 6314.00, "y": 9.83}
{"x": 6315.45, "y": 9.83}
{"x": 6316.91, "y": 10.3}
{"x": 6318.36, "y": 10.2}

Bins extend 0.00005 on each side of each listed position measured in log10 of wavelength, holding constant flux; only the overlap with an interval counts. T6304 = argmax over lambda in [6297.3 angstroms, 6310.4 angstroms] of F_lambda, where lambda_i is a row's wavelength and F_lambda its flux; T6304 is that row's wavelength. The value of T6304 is 6300.93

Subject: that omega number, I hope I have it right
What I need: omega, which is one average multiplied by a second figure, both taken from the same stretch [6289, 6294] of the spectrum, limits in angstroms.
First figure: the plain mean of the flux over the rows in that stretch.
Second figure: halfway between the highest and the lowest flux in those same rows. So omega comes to 93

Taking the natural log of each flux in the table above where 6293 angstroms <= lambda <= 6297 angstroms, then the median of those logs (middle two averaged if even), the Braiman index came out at 2.14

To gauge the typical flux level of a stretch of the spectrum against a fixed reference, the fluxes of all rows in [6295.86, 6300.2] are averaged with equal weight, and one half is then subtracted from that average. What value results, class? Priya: 8.6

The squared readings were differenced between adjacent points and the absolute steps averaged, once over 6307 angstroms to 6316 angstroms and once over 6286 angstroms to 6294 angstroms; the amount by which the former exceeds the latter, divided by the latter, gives -0.54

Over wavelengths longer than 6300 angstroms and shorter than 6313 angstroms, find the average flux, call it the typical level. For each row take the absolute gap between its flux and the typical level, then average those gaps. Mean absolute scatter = 0.77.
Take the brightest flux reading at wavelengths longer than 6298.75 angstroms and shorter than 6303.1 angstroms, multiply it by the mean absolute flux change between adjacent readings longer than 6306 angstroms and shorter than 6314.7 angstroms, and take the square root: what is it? 3.42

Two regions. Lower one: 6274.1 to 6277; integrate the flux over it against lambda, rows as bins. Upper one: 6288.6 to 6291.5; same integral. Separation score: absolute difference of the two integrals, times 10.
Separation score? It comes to 35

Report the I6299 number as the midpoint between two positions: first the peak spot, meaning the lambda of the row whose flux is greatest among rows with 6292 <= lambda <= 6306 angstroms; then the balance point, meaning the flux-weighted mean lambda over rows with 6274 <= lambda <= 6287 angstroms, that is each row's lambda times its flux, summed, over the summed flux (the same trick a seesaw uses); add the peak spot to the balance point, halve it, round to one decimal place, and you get 6290.8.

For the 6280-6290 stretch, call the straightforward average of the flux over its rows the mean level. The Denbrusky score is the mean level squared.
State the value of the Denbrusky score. 76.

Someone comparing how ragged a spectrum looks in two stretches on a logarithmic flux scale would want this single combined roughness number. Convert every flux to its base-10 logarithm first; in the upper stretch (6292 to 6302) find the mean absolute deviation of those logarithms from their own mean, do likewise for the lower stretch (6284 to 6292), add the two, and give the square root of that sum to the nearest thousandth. 0.299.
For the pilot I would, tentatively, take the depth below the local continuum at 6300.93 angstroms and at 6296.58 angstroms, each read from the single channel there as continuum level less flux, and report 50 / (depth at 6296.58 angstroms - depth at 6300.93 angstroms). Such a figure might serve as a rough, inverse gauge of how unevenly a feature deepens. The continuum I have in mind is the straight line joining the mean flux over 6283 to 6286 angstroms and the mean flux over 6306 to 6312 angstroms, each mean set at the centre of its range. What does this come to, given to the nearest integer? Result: 23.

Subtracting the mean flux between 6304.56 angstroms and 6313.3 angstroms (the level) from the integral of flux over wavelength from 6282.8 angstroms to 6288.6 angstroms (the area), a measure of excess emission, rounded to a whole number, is 43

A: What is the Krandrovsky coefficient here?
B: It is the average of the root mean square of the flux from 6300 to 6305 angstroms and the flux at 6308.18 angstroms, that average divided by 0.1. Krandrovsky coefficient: 92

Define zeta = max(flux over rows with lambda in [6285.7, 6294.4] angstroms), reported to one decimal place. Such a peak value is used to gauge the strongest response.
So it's 10.9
